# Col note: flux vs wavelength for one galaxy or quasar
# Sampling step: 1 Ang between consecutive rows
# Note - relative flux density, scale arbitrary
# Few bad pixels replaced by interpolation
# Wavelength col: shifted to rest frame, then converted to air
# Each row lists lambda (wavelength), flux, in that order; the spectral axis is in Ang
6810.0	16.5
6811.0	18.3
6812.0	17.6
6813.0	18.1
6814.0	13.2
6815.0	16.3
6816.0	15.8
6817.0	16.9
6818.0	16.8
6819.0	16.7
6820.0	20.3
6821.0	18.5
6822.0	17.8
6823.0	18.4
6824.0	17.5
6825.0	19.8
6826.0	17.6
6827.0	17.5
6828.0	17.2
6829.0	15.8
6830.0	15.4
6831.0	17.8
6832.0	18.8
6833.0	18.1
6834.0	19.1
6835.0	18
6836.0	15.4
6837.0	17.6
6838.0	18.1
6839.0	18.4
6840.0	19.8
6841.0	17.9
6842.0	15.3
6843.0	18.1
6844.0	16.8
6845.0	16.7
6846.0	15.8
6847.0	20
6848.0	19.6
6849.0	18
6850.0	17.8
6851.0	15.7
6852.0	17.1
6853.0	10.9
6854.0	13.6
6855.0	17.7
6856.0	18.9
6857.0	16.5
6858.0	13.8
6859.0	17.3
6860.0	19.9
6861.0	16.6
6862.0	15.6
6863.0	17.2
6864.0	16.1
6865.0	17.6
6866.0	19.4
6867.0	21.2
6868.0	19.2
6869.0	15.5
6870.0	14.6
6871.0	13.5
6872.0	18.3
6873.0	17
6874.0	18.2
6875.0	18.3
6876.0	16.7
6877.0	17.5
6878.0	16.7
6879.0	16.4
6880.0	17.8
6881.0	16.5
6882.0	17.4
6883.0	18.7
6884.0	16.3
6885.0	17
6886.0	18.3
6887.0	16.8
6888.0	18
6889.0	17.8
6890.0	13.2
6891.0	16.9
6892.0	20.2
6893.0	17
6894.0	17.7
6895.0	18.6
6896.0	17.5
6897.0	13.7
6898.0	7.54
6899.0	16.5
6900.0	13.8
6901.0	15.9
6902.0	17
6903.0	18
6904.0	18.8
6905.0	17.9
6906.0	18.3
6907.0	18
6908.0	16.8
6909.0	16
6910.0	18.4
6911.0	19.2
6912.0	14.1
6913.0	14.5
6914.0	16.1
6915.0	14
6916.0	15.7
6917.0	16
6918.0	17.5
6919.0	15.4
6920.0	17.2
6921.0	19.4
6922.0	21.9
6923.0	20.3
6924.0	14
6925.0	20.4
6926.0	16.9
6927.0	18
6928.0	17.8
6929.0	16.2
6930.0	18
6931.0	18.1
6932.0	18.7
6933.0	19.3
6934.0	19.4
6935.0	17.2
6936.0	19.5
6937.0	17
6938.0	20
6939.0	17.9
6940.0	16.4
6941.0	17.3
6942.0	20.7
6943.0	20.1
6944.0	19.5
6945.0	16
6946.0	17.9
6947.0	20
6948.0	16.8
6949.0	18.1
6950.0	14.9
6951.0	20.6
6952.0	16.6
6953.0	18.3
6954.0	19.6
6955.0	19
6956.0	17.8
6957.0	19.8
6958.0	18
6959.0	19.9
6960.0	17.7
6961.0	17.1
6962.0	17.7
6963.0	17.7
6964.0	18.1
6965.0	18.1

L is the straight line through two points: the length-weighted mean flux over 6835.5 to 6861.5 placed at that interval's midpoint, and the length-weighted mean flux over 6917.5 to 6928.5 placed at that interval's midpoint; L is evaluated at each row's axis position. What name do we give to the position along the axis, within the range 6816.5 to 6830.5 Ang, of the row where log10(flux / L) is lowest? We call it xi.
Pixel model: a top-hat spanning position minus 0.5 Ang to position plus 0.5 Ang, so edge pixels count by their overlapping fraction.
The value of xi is 6830.0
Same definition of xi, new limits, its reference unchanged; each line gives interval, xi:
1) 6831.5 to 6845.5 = 6842.0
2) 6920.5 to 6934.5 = 6924.0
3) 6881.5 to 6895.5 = 6890.0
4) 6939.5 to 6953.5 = 6950.0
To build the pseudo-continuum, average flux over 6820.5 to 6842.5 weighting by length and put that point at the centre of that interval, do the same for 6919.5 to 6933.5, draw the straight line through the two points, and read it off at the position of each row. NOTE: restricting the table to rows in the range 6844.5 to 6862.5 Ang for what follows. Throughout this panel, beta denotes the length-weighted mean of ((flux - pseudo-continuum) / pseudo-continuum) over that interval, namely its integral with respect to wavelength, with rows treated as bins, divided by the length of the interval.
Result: -0.062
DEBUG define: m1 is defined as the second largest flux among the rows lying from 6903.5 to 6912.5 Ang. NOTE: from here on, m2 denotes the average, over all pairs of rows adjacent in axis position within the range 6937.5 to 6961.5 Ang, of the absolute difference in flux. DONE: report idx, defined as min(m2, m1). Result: 2.06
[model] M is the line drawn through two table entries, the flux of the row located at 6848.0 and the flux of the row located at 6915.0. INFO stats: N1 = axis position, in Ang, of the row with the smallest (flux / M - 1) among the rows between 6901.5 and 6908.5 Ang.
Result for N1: 6902.0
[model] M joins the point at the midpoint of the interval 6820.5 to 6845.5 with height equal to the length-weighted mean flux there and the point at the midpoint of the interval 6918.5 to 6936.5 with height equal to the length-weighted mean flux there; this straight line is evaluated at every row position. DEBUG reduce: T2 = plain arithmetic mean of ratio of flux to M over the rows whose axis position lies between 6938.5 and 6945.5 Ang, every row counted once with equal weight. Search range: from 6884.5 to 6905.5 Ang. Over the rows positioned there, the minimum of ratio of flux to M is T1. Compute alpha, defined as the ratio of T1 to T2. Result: 0.42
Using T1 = 0.42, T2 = 0.999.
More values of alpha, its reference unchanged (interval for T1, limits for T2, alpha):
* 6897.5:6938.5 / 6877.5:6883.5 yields 0.43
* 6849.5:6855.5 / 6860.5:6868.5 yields 0.61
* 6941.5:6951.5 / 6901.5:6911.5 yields 0.82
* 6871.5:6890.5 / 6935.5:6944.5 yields 0.72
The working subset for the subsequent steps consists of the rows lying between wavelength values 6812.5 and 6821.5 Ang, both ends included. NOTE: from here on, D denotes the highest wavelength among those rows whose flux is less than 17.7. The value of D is 6819.0 Ang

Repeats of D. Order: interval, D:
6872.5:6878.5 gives 6878.0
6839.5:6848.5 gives 6846.0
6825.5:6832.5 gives 6830.0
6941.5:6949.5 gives 6948.0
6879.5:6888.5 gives 6887.0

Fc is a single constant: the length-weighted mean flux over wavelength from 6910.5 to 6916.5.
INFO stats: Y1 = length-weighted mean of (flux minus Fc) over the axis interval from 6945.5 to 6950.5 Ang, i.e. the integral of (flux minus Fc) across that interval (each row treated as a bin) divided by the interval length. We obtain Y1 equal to 1.9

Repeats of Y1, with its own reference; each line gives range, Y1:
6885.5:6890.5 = 1.2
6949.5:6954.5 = 2.4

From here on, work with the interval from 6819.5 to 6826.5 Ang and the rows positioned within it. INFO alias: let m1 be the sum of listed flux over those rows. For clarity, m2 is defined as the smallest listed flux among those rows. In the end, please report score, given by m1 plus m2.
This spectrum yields 147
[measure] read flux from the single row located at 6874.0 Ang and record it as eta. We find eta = 18.2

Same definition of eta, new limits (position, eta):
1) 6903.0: 18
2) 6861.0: 16.6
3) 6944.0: 19.5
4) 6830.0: 15.4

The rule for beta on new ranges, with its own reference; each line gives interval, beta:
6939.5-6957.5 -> -0.007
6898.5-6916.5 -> -0.086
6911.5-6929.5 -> -0.071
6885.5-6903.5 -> -0.096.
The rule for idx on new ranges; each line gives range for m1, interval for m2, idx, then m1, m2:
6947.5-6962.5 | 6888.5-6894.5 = 3.10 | 19.9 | 3.10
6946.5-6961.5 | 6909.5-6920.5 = 1.74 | 20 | 1.74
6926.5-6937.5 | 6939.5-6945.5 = 1.80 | 19.4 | 1.80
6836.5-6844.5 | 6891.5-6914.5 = 2.11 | 18.4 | 2.11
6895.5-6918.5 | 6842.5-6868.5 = 2.07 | 18.8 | 2.07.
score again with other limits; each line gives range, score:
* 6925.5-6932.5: 140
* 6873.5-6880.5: 138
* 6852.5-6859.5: 120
